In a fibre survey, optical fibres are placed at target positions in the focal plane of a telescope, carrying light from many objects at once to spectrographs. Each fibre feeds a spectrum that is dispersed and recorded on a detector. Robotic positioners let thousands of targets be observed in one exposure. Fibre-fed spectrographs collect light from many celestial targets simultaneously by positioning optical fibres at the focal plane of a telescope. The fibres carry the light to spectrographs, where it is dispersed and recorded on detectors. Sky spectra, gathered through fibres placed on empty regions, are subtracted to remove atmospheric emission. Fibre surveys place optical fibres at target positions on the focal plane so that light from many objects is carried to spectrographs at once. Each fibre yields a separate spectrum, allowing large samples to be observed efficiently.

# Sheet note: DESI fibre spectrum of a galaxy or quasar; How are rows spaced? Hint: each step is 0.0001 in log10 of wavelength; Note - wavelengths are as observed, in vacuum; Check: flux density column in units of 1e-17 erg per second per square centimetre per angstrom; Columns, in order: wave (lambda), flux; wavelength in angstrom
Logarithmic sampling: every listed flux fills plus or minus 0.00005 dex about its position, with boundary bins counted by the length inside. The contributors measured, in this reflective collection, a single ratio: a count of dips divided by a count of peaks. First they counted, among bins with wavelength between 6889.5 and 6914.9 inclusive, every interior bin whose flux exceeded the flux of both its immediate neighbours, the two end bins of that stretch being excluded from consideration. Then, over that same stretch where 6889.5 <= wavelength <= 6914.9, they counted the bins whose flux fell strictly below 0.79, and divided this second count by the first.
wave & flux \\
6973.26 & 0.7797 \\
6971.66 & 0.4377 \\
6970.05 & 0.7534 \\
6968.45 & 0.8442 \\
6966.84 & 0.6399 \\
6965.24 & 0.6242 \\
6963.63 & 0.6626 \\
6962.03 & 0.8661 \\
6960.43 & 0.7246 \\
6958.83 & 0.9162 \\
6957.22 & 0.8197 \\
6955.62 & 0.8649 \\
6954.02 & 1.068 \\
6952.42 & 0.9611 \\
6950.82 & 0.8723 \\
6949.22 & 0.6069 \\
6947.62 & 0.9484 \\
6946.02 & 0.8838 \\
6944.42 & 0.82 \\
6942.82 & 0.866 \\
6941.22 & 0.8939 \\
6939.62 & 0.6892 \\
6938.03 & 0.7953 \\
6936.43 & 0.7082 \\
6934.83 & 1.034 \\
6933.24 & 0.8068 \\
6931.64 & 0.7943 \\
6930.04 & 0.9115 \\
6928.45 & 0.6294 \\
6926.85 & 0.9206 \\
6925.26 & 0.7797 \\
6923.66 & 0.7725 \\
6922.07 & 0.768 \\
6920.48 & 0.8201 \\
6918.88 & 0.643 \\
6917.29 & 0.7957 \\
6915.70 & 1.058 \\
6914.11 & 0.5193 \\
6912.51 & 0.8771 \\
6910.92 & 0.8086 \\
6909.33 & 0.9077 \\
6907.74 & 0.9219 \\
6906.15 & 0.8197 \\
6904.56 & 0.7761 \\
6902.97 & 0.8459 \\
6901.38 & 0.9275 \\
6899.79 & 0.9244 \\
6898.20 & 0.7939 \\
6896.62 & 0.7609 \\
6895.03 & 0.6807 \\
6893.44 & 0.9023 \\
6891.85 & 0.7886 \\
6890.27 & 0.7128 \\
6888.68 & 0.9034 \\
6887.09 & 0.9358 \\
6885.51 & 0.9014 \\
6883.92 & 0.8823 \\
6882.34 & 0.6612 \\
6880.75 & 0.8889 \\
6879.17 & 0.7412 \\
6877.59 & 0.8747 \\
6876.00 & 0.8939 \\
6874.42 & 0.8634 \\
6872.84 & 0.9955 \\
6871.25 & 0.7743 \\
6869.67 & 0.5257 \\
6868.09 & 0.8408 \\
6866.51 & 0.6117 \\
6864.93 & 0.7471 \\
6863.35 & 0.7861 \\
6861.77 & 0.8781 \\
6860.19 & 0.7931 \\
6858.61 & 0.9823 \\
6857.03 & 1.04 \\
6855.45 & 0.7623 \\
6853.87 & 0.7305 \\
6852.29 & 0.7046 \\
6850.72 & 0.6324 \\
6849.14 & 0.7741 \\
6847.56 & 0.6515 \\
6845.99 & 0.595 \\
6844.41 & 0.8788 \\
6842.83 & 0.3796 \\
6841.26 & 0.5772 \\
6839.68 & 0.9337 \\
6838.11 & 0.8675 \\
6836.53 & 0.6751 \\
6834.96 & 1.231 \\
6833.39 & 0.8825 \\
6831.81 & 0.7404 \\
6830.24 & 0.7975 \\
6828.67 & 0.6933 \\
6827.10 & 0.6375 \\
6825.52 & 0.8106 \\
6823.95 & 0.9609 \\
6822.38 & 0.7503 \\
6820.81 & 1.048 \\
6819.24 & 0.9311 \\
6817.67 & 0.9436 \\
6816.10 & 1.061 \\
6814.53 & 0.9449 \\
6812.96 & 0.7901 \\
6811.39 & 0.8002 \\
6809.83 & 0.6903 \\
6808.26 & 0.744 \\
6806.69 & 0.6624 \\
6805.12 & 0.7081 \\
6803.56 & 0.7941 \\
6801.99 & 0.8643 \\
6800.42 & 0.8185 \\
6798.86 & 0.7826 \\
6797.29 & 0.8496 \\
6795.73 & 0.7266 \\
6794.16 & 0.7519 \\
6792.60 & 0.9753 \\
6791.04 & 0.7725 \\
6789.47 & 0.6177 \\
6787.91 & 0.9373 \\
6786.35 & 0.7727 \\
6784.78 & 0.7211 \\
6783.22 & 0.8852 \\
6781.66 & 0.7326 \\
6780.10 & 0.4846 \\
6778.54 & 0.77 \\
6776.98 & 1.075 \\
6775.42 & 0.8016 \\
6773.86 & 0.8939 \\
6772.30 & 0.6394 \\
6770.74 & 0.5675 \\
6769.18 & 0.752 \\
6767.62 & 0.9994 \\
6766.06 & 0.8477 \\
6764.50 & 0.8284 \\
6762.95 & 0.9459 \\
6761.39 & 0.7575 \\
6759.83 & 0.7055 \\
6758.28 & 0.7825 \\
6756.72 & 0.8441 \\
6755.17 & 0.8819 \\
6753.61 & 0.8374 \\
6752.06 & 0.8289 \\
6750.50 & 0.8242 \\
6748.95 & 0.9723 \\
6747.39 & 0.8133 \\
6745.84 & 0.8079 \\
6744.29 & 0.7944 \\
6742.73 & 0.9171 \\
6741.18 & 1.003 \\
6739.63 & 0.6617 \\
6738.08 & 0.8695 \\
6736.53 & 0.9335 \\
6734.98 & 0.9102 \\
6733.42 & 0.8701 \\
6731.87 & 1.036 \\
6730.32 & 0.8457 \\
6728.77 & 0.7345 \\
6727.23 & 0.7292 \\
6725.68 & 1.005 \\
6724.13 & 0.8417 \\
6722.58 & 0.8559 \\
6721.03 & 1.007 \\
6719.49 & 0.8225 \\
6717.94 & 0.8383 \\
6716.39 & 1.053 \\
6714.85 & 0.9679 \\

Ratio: 1.50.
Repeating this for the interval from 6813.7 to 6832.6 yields 1.00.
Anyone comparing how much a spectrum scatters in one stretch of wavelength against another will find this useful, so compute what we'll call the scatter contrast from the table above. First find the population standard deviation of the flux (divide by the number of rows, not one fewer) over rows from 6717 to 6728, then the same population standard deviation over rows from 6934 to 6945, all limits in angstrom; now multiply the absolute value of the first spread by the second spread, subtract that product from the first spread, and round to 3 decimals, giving 0.083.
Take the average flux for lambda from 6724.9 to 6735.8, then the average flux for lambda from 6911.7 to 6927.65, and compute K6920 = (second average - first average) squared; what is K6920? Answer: 0.0065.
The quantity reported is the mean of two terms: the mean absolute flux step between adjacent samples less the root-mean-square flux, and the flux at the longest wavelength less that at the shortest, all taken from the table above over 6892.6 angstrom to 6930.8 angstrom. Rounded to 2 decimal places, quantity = -0.34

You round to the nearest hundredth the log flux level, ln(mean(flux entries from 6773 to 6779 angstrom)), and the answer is -0.12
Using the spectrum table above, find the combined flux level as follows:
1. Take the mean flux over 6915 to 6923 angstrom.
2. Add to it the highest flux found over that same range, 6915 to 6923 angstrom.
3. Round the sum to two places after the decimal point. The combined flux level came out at 1.87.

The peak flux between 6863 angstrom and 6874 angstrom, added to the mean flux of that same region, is 1.75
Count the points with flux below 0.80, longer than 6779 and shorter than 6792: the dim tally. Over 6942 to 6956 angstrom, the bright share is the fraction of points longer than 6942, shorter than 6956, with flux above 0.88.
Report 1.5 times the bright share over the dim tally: 0.11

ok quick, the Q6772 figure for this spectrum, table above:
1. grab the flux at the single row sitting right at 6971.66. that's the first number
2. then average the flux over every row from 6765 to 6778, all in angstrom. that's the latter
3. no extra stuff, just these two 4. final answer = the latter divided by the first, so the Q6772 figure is 1.88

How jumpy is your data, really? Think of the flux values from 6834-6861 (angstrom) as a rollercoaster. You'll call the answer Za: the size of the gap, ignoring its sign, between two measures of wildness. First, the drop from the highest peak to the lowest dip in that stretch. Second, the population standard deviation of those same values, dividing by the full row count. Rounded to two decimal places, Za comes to 0.66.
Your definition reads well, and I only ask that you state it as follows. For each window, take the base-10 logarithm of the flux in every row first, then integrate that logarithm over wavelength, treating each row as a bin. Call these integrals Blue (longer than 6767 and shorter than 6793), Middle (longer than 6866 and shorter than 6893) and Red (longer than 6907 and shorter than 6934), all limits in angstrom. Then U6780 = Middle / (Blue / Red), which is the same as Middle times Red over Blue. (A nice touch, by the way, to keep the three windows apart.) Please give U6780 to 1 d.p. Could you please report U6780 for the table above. -2.3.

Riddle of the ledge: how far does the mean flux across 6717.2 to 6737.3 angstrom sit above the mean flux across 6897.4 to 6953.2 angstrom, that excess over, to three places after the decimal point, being 0.053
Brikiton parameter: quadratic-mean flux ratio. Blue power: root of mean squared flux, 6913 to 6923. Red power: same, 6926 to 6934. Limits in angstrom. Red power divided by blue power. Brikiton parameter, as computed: 1.04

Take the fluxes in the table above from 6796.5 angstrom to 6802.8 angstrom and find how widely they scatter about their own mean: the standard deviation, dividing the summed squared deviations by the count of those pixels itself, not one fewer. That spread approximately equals 0.031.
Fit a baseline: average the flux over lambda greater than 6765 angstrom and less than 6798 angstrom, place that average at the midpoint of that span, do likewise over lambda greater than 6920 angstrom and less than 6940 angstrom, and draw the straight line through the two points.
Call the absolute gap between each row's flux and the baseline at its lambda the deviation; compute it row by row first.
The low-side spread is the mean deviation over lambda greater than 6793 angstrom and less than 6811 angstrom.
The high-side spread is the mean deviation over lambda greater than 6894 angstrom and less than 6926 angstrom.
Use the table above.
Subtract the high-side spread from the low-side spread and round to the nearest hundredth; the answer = -0.02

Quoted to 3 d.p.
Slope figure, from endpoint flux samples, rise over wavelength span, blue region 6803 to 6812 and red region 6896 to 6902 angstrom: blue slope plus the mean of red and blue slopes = 0.019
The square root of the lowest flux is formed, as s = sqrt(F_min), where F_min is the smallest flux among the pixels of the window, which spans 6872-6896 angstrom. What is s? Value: 0.81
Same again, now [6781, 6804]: 0.79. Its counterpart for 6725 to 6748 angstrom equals 0.81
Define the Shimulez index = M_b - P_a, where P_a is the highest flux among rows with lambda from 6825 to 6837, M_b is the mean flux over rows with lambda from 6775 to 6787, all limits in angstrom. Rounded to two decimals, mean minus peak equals -0.45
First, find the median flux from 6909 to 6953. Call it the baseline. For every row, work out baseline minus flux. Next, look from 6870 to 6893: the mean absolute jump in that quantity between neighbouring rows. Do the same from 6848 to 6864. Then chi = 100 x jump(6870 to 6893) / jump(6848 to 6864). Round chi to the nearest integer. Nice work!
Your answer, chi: 106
